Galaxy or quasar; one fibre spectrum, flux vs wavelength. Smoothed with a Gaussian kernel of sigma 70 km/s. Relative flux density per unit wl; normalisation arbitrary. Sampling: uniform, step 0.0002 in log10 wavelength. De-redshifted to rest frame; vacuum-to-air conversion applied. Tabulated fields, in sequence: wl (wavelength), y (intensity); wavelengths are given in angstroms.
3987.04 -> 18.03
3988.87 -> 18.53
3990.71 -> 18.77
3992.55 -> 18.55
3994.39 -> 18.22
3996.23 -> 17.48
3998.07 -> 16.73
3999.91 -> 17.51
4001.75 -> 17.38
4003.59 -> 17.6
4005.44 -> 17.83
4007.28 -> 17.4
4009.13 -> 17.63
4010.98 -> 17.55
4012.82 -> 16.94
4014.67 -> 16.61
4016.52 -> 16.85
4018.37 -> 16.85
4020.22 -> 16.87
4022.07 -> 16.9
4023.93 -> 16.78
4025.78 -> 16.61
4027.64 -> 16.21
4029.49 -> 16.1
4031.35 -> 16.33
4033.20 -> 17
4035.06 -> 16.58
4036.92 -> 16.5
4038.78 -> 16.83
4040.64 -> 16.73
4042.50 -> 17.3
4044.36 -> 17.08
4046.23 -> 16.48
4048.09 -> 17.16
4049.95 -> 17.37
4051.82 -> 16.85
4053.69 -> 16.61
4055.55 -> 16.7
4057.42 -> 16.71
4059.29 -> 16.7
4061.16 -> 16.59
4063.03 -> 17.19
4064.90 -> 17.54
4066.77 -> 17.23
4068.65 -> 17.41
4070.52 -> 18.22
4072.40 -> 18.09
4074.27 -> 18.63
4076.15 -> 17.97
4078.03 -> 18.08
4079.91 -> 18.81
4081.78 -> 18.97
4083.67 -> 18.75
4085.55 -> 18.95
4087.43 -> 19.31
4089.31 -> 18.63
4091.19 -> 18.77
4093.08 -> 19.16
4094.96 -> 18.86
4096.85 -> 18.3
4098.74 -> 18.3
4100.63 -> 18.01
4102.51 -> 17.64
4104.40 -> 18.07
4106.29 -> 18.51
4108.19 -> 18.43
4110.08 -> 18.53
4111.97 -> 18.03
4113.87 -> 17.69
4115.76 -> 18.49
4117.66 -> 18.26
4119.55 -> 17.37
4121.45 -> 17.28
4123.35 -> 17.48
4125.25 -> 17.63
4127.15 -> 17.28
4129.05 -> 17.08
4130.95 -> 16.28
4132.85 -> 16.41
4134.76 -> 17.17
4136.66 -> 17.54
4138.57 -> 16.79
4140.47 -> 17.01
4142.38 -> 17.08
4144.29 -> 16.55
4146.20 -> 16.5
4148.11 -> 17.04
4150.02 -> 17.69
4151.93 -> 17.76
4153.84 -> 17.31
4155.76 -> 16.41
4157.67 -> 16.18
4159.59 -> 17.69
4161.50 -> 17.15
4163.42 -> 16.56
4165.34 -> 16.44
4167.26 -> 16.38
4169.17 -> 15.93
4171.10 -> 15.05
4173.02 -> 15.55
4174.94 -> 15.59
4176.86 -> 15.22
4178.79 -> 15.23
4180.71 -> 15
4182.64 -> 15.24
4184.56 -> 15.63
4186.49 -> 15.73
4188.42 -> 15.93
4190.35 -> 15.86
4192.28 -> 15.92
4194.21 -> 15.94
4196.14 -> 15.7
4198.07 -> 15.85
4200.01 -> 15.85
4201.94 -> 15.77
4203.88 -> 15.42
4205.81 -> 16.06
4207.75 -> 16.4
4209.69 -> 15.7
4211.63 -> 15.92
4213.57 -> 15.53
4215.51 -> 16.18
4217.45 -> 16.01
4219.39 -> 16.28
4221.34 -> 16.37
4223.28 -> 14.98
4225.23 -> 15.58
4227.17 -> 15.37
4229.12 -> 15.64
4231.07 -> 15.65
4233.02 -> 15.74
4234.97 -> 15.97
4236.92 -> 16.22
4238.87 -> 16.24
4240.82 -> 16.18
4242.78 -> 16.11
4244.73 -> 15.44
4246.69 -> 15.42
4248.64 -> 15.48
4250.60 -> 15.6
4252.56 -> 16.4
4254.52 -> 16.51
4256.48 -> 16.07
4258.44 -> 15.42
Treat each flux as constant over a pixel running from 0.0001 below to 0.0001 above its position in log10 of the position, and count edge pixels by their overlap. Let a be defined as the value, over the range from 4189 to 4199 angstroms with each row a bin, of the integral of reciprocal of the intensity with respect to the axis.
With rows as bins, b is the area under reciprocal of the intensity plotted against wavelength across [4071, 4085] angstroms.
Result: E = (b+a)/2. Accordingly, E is 0.69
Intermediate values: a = 0.63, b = 0.76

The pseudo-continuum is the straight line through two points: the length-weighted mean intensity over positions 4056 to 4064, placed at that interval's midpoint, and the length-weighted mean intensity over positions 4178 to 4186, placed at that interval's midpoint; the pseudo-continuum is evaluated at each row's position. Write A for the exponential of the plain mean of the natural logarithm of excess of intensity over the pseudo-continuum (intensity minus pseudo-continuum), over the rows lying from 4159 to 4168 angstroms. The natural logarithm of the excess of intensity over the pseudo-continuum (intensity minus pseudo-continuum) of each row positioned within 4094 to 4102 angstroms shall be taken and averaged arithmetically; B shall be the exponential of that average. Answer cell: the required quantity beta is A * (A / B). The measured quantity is 0.8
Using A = 1.2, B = 2.01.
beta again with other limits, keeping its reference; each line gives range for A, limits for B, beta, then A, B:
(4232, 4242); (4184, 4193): 3.5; 1.4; 0.56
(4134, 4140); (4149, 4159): 1.3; 1.3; 1.25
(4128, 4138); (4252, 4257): 0.4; 0.8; 1.89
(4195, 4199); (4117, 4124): 0.3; 0.6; 1.50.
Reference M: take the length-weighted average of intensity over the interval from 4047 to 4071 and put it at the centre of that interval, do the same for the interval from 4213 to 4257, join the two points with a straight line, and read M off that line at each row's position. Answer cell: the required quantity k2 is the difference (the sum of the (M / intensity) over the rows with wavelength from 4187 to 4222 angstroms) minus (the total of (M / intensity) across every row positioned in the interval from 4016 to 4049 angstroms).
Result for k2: -0.4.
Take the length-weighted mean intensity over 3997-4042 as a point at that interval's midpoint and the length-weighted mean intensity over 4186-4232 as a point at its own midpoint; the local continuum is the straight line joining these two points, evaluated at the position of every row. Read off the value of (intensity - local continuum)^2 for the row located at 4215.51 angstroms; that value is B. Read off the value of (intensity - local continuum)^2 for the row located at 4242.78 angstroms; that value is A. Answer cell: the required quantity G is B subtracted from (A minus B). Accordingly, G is -0.08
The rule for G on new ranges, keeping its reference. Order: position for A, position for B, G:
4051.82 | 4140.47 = -1.23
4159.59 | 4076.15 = -1.25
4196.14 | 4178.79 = -1.14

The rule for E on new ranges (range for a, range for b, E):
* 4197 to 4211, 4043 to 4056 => 0.83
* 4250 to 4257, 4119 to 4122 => 0.30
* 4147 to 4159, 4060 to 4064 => 0.47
